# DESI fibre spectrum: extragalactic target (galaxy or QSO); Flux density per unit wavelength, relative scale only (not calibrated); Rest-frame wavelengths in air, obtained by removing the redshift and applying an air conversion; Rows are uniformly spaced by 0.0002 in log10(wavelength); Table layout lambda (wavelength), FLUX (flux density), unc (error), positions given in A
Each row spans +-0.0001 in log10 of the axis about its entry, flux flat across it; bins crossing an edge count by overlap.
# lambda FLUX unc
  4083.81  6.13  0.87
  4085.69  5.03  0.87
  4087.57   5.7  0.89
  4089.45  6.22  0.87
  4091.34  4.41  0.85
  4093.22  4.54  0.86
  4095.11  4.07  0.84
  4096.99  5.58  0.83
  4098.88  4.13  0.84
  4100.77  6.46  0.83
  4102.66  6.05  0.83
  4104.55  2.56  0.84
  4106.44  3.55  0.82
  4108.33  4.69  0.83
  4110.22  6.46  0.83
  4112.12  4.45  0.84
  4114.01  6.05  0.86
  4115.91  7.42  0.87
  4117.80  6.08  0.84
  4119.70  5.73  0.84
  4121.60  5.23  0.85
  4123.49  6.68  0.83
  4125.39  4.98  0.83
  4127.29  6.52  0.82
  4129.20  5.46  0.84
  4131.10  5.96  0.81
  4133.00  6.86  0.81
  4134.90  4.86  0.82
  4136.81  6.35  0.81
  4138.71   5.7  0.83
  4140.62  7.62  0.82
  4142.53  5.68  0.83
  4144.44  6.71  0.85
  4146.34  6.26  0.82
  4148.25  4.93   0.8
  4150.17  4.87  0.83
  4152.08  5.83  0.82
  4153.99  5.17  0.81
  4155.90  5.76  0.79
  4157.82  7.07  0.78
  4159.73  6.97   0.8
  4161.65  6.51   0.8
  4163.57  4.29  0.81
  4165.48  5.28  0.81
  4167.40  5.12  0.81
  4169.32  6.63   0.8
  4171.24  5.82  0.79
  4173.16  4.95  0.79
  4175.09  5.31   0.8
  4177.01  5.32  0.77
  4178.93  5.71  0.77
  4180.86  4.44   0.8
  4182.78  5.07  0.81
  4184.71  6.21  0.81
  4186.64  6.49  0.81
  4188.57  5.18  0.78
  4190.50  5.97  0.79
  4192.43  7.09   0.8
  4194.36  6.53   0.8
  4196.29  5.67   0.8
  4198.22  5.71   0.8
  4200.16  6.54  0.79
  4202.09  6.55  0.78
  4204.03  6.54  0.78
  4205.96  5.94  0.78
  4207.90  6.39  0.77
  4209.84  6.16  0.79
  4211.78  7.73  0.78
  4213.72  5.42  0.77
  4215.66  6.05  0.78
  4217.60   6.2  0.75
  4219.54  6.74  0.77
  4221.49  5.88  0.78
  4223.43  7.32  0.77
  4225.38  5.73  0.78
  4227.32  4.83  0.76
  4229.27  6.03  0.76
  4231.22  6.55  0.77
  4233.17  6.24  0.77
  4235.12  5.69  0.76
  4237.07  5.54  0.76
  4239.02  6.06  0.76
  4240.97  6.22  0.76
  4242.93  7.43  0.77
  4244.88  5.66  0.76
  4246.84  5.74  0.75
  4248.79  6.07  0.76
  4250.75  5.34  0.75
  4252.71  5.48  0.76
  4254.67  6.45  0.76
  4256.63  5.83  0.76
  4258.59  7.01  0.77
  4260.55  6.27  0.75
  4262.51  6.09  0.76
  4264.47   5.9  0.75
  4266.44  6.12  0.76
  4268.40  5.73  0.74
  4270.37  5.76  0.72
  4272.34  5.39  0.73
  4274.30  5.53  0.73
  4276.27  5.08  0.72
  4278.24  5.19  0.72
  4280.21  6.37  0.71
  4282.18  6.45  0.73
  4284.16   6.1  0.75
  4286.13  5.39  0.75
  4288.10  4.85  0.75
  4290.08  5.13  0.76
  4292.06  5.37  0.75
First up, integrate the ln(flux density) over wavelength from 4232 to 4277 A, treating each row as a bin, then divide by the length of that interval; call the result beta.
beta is 1.78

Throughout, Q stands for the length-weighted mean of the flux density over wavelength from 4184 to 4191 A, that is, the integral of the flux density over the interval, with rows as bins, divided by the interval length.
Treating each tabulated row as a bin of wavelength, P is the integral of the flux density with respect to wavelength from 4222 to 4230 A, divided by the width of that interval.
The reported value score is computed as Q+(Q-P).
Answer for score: 5.93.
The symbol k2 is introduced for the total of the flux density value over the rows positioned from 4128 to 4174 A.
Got 141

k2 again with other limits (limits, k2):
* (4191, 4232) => 132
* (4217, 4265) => 152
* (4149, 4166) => 52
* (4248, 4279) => 93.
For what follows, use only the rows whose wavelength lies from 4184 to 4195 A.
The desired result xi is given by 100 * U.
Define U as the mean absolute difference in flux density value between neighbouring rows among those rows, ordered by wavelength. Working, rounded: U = 0.81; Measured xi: 81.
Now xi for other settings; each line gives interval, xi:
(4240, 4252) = 82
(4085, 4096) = 72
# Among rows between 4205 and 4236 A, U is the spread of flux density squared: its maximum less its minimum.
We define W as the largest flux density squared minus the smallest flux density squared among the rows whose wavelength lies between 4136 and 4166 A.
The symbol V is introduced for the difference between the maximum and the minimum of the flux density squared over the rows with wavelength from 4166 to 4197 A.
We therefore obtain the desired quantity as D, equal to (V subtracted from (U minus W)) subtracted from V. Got 64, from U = 36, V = 31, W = 40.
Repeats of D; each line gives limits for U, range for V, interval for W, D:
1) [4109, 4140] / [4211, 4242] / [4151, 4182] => 69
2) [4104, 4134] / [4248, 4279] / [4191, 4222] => 29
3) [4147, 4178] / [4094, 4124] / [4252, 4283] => 89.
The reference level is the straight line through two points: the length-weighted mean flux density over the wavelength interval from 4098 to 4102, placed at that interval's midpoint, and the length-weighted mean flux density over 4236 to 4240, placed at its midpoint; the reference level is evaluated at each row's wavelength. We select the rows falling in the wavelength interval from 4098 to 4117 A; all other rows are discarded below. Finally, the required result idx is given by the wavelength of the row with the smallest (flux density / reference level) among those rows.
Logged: 4104.55 A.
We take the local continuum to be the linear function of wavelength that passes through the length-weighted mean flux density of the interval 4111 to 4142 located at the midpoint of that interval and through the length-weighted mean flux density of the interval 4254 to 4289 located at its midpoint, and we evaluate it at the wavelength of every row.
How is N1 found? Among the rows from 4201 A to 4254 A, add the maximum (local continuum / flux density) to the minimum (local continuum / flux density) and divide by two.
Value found 0.99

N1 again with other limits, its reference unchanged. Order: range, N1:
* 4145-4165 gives 1.12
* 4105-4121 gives 1.25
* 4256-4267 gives 0.92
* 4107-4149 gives 1.07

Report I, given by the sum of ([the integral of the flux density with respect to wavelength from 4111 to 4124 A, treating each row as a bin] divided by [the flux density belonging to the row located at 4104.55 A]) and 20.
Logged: 50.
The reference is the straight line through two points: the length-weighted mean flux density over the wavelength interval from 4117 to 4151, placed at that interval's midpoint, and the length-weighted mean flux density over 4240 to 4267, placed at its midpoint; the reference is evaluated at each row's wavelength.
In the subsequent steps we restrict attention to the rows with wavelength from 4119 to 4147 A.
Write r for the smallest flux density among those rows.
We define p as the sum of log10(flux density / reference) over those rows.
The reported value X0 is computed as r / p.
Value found 56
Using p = 0.09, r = 4.86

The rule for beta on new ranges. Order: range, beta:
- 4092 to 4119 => 1.60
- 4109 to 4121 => 1.78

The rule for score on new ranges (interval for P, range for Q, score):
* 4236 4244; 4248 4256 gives 5.35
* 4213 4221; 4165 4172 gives 5.37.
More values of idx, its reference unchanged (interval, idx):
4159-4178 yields 4163.57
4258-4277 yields 4276.27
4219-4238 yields 4227.32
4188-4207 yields 4188.57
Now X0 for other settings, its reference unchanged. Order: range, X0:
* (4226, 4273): -18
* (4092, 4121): -2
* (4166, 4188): -11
